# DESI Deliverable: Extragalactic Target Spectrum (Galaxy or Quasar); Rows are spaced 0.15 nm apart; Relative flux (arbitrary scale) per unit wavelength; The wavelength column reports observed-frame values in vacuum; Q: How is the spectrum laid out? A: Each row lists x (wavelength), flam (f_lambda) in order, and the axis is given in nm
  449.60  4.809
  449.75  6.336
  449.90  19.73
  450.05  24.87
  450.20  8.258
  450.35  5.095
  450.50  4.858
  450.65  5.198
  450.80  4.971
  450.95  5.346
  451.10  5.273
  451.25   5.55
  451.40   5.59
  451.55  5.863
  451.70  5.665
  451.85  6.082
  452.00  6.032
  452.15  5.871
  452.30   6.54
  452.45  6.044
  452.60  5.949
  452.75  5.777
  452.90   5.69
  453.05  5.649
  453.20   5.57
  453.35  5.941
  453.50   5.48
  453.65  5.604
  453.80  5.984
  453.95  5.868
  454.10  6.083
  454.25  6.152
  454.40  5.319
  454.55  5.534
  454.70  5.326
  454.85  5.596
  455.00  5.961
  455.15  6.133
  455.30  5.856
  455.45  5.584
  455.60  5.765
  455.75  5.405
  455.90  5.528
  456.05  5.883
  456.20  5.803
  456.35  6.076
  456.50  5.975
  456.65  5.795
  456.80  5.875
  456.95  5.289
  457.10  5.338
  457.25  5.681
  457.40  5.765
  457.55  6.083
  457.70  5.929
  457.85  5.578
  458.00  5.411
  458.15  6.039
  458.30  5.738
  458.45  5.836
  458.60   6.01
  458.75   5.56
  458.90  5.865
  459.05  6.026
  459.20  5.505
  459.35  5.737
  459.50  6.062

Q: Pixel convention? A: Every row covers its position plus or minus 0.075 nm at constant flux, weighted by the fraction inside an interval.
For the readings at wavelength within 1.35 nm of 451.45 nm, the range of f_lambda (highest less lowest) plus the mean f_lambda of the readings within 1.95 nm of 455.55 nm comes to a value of 9.1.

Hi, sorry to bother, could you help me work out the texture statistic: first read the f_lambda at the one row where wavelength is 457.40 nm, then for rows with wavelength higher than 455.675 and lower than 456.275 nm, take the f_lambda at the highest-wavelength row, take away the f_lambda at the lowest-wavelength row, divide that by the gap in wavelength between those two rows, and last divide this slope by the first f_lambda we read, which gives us 0.15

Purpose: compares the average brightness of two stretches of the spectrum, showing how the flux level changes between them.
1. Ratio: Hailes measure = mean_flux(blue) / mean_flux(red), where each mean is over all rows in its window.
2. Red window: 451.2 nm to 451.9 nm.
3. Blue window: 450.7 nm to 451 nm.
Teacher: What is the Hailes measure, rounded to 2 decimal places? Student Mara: 0.90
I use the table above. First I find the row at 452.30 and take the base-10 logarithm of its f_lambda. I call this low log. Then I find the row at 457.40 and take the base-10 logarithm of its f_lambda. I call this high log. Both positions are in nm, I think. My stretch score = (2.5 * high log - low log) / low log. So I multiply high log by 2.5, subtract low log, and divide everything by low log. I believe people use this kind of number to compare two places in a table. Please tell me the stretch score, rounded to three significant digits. 1.33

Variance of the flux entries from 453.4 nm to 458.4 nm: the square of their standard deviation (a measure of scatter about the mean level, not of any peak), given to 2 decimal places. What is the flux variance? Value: 0.07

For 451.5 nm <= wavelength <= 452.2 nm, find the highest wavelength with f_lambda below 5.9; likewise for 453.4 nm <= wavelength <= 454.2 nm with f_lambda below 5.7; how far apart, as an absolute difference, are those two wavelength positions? 1.50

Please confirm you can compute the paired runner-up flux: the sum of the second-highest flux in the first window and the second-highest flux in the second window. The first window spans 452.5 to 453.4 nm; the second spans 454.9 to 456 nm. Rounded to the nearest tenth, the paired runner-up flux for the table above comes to 11.9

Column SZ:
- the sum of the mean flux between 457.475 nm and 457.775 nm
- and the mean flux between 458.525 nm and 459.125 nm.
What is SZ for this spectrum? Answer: 11.9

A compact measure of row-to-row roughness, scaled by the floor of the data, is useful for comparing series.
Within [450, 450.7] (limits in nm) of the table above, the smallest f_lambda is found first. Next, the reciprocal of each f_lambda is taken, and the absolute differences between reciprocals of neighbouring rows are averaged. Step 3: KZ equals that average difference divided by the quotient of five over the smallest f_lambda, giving 0.044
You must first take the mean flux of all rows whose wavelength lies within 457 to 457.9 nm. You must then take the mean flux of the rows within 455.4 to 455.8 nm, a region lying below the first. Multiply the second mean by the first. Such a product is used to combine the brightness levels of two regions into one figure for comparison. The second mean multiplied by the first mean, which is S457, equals 32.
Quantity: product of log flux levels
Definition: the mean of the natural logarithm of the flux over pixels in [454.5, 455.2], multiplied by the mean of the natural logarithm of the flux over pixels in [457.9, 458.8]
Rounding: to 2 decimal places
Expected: 3.05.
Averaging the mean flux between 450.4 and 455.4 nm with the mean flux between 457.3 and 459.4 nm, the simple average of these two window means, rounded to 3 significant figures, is 5.75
